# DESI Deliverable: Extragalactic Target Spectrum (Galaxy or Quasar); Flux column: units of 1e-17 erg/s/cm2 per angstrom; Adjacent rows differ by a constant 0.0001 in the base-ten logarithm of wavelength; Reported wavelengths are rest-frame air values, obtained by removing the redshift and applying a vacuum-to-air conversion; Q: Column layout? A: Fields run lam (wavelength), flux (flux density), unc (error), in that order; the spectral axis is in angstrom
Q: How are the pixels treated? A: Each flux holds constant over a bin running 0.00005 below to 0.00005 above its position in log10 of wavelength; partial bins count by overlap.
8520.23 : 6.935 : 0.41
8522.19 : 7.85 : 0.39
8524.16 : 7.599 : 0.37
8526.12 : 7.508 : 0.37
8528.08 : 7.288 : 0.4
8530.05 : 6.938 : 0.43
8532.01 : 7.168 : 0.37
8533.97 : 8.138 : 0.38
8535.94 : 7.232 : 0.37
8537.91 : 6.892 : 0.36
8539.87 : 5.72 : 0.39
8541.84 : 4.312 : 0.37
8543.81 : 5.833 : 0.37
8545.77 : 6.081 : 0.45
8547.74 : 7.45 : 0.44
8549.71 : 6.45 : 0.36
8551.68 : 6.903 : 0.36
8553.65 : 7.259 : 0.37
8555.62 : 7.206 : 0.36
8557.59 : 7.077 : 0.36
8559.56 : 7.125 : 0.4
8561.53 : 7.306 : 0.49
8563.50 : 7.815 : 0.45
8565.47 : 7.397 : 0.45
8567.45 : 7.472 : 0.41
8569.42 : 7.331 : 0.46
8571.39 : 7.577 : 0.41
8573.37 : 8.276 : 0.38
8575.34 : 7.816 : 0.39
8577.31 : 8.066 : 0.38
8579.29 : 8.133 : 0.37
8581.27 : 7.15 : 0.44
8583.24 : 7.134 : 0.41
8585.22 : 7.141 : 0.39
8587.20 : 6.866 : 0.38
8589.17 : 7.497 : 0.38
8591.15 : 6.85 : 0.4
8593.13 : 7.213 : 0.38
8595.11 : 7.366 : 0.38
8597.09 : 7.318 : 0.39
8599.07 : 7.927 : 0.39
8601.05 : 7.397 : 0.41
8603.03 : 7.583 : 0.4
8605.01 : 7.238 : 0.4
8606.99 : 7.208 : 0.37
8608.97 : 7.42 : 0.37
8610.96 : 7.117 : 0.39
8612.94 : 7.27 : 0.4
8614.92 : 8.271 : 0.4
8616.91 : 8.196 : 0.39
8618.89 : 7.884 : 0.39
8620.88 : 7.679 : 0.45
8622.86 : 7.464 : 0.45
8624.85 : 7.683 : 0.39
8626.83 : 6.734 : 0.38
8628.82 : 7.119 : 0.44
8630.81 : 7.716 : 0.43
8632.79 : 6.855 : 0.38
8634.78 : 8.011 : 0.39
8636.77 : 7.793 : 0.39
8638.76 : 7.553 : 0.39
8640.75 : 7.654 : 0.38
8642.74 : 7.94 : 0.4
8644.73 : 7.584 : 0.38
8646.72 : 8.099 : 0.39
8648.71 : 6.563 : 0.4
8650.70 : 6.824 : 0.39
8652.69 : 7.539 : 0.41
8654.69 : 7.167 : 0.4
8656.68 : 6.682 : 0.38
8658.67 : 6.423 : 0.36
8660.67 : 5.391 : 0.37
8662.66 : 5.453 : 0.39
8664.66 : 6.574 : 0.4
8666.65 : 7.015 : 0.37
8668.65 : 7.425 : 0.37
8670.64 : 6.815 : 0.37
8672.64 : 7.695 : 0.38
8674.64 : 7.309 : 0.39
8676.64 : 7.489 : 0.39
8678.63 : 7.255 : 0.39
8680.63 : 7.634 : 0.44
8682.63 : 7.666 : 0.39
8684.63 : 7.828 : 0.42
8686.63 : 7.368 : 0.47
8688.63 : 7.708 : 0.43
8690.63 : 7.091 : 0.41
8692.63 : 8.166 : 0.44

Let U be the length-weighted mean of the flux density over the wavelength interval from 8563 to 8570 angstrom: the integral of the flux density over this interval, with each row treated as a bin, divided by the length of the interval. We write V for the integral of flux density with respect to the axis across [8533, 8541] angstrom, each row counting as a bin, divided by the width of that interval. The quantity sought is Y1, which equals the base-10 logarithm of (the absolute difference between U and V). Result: -0.3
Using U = 7.49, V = 6.94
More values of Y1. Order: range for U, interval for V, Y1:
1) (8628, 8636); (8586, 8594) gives -0.5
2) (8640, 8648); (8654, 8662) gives 0.2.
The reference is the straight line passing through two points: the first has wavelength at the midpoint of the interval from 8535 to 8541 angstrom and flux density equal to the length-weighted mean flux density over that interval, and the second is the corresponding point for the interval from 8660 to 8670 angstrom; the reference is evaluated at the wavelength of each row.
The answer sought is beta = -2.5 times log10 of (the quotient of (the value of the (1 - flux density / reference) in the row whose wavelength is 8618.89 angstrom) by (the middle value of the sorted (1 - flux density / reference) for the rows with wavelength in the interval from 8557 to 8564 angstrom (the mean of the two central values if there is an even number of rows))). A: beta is -0.8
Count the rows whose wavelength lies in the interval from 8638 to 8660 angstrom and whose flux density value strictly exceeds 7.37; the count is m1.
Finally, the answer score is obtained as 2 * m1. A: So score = 12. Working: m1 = 6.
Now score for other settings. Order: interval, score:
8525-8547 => 4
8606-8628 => 14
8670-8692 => 12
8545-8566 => 6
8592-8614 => 8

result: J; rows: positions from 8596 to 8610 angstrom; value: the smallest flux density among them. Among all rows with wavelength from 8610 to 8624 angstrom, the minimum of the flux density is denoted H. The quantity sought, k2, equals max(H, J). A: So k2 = 7.2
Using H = 7.117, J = 7.208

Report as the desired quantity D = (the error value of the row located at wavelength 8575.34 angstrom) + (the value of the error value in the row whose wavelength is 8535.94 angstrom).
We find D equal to 0.76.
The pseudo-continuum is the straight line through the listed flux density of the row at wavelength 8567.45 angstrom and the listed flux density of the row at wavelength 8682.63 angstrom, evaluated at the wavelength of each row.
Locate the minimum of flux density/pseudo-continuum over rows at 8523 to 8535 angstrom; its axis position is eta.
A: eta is 8530.05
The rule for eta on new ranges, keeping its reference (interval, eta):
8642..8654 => 8648.71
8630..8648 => 8632.79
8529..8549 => 8541.84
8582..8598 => 8591.15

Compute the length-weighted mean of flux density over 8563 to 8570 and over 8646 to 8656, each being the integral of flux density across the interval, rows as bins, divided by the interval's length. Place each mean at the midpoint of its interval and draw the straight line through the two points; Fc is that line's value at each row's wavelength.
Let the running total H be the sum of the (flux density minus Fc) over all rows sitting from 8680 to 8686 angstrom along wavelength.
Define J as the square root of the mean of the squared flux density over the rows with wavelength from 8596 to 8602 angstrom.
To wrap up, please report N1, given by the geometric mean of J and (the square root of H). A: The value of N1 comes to 3.21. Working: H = 1.9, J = 7.55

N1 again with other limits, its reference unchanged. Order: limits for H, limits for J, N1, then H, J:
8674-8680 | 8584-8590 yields 2.47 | 0.7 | 7.17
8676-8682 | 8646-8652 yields 2.73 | 1.1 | 7.19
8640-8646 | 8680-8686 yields 3.07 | 1.5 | 7.71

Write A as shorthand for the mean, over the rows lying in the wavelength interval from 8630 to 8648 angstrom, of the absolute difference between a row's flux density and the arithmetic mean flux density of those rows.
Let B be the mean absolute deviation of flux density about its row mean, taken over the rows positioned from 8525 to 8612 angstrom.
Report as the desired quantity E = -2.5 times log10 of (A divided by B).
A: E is 0.6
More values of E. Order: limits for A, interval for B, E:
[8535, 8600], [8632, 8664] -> 0.3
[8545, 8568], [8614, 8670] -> 0.6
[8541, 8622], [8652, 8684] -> 0.3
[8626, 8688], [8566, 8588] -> -0.3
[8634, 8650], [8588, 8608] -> -0.5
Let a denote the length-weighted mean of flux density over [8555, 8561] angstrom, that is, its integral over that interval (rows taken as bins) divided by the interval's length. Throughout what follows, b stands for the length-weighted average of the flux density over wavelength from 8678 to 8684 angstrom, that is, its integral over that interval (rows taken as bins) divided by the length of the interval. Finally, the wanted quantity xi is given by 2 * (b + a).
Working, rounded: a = 7.1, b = 7.55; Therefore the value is 29.4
